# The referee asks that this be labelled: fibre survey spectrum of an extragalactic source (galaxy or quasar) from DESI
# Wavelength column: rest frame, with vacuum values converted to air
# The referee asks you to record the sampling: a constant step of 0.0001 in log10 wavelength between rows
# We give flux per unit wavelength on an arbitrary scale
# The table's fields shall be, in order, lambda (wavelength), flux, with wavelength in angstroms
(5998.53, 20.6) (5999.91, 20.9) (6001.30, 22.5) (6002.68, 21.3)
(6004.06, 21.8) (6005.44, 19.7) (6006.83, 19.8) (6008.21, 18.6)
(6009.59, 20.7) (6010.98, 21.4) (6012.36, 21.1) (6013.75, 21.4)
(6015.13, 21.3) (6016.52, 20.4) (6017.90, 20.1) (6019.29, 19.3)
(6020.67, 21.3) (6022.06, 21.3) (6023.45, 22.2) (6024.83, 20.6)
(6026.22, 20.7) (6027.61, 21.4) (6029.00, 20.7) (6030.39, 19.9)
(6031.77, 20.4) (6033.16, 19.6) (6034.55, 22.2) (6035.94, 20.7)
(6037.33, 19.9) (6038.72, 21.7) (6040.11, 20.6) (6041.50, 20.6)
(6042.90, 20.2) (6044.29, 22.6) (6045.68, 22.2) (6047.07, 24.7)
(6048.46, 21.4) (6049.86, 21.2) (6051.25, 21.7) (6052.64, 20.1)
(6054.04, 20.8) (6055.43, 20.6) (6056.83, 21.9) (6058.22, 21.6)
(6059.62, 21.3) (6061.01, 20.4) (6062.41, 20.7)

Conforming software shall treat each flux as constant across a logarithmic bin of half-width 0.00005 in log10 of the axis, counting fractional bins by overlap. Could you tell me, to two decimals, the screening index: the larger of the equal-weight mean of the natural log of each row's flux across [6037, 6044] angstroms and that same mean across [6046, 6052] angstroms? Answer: 3.10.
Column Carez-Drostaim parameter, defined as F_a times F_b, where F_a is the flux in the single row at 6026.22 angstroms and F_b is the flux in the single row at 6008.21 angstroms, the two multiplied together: 385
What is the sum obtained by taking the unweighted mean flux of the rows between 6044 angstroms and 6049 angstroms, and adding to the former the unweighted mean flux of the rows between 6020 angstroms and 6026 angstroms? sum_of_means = 44.1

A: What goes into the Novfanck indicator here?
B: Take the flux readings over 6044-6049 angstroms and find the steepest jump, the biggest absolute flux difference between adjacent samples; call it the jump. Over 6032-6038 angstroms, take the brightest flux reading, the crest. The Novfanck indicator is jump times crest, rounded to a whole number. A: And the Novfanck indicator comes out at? 73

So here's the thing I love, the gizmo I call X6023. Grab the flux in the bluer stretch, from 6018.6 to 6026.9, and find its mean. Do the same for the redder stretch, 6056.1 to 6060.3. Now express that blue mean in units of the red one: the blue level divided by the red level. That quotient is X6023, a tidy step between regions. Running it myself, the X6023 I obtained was 0.97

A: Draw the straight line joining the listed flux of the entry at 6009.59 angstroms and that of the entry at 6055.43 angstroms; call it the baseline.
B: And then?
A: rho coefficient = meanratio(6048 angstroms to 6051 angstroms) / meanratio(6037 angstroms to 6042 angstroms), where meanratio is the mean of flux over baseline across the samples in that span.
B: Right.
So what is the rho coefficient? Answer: 1.03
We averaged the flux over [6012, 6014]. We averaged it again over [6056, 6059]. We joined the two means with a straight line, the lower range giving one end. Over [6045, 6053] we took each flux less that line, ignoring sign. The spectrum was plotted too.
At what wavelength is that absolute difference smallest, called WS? 6051.25 angstroms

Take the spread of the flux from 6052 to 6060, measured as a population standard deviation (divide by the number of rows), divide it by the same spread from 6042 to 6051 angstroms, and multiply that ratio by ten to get 4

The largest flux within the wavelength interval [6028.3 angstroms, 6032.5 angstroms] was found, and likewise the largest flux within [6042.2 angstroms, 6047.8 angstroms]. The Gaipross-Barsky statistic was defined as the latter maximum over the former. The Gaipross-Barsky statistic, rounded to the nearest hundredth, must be 1.19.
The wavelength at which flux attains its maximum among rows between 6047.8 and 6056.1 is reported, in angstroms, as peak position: 6051.25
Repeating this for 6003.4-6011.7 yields 6004.06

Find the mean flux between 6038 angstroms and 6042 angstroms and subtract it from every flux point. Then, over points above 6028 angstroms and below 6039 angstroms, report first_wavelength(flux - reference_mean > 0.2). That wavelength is 6034.55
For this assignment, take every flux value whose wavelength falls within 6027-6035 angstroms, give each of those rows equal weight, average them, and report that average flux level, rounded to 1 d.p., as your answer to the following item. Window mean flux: 20.7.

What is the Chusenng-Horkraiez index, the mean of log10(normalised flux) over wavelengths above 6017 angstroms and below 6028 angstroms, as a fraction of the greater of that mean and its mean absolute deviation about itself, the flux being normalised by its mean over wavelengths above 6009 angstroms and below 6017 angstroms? -0.3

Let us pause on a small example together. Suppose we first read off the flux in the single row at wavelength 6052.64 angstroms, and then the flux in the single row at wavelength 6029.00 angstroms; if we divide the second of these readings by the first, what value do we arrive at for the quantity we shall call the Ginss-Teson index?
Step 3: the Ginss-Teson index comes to 1.03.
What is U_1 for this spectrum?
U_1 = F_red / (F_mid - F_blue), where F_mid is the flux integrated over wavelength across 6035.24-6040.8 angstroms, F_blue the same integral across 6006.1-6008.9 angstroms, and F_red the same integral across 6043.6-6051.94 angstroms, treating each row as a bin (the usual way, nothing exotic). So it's 3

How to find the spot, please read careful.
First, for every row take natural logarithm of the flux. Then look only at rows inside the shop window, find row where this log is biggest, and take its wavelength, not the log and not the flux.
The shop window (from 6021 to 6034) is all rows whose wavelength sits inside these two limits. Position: 6023.45 angstroms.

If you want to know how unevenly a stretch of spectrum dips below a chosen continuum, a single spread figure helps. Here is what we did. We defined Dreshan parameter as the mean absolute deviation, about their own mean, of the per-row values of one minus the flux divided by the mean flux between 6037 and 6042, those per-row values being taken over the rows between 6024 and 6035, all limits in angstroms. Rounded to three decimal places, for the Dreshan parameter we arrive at 0.027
